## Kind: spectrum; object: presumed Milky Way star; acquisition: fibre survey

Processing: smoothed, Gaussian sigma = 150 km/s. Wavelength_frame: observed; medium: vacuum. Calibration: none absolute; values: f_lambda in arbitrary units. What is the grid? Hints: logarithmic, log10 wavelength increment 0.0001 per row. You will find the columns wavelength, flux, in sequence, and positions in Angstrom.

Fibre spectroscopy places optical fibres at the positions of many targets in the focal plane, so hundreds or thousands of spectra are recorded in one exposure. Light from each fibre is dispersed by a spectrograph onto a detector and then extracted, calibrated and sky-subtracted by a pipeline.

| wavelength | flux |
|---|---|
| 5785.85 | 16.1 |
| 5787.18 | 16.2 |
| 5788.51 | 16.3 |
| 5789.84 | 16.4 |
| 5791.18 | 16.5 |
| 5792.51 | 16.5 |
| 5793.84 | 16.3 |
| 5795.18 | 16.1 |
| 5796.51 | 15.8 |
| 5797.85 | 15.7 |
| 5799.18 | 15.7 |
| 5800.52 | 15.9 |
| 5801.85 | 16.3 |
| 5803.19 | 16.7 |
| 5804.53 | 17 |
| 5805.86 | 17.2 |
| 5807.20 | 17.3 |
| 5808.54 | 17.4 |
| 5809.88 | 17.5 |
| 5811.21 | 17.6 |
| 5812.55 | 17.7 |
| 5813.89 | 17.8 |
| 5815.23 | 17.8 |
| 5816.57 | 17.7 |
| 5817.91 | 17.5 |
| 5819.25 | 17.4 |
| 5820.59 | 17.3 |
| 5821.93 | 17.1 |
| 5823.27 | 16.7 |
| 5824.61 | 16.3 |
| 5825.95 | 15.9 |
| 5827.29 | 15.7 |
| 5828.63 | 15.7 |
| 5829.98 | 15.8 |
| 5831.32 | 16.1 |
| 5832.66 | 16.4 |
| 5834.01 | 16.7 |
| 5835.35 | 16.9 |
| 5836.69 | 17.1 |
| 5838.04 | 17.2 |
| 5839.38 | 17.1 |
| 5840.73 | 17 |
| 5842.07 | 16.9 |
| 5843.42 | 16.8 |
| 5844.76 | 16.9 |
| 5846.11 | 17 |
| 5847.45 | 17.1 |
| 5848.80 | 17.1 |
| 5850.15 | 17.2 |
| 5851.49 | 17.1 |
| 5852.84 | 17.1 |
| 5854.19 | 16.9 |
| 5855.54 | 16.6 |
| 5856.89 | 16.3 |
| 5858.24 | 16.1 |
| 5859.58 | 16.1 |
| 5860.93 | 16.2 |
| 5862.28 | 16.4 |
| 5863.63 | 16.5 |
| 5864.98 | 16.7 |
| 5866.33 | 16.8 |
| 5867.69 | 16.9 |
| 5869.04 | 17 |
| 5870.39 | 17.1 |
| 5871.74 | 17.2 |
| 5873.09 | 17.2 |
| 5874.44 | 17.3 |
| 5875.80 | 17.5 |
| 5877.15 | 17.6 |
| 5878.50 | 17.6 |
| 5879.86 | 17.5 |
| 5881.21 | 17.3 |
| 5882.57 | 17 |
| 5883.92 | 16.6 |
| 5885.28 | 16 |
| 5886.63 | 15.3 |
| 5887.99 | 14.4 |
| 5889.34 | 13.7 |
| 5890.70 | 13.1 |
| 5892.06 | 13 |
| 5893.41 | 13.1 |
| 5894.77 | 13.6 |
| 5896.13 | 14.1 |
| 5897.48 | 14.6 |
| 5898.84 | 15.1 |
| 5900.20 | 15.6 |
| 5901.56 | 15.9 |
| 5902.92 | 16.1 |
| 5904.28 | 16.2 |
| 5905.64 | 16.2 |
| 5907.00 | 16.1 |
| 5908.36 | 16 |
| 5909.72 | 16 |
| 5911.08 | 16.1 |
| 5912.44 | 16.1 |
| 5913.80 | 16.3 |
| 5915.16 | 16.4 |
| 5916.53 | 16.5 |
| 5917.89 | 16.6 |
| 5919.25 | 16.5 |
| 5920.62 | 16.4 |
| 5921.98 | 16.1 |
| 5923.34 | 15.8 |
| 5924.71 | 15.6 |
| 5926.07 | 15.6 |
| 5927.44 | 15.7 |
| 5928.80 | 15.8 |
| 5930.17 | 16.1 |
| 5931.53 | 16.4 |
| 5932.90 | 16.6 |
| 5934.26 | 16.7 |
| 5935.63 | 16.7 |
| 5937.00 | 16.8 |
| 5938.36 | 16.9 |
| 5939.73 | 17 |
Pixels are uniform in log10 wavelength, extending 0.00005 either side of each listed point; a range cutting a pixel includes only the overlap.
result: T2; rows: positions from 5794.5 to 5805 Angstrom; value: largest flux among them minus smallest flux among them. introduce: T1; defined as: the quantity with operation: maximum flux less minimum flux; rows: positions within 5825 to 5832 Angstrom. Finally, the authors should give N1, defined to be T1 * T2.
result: 0.52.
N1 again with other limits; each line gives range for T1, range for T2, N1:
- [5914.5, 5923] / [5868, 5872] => 0.10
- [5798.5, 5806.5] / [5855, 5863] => 0.75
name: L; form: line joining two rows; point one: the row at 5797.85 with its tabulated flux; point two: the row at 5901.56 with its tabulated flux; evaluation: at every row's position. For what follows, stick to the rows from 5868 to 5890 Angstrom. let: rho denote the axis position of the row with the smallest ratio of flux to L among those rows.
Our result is 5889.34 Angstrom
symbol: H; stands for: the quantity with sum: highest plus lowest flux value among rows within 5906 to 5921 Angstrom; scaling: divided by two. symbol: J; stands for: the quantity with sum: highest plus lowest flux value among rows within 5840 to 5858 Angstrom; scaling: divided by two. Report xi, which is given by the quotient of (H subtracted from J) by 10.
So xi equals 0.045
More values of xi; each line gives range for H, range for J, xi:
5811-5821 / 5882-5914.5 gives -0.255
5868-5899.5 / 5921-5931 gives 0.055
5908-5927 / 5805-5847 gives 0.065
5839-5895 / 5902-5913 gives 0.080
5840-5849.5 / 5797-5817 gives -0.020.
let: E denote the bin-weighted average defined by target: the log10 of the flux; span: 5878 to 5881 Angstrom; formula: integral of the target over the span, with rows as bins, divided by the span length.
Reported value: 1.24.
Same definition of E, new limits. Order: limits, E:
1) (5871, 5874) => 1.24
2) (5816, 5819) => 1.24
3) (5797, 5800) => 1.19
